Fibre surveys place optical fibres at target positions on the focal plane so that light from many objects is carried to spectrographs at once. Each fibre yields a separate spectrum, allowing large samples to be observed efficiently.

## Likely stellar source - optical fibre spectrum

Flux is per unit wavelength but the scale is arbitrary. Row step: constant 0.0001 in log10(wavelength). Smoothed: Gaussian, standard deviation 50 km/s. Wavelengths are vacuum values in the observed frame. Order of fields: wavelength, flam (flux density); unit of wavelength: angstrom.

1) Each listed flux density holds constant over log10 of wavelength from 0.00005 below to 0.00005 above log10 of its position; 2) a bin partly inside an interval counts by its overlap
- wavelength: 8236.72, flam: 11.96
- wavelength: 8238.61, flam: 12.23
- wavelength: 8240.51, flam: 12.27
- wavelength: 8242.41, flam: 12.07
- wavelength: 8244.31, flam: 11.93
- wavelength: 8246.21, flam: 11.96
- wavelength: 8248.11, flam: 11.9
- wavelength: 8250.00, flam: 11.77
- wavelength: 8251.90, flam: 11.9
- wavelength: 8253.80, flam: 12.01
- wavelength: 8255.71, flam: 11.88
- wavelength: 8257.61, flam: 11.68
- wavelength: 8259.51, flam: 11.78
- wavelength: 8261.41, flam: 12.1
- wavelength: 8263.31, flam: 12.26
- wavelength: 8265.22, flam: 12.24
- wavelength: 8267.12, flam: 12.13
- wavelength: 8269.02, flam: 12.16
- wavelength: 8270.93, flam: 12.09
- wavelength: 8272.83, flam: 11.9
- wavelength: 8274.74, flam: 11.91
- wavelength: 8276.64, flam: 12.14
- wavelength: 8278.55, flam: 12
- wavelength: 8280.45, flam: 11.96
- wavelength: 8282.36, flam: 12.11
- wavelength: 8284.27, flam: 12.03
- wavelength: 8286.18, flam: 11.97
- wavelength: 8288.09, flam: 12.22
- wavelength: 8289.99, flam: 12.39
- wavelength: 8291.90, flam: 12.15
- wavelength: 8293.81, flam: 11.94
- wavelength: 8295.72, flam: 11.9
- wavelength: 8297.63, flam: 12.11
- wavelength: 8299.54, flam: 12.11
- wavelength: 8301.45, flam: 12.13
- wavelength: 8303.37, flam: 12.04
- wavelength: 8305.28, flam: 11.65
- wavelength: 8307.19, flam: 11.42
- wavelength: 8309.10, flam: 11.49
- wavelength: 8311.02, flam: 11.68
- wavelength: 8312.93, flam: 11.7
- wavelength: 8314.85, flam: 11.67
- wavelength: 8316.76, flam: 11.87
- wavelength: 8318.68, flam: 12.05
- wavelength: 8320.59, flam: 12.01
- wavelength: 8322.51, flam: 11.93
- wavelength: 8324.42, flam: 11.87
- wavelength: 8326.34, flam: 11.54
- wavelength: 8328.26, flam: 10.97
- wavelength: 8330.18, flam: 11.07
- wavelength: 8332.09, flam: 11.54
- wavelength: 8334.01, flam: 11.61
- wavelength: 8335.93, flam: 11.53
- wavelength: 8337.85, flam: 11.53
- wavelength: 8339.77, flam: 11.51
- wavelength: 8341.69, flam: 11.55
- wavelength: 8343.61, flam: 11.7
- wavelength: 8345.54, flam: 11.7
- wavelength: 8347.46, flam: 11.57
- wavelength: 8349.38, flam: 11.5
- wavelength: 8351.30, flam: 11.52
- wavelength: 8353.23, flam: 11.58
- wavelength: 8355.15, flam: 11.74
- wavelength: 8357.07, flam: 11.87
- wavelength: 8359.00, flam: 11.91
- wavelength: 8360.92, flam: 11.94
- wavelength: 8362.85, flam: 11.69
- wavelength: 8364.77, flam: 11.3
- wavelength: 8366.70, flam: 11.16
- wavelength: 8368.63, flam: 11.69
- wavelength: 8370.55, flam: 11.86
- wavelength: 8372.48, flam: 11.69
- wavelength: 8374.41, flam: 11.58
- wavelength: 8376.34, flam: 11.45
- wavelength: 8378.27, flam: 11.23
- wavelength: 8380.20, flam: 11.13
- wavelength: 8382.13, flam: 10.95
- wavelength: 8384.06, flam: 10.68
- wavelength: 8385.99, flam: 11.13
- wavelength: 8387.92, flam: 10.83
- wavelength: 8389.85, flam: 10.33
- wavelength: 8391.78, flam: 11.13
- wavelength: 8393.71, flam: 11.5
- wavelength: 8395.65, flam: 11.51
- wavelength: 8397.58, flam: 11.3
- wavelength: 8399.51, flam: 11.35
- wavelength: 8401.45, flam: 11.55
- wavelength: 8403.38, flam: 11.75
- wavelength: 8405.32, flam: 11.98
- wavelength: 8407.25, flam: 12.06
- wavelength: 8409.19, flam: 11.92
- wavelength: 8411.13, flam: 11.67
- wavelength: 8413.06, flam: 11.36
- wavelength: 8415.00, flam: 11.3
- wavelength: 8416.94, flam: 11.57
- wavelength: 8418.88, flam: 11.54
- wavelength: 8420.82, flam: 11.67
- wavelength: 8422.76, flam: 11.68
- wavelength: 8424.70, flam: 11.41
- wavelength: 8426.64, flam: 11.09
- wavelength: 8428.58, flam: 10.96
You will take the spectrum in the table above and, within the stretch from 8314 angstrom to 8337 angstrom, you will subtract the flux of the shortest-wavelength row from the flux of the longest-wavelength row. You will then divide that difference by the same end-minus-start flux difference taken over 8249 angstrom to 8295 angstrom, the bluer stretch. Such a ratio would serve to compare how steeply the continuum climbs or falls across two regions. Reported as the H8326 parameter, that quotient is -0.8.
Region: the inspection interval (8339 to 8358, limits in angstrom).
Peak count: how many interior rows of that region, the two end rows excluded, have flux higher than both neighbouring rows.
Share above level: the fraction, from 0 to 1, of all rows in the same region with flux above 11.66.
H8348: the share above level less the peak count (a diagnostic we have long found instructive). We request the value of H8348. 0.40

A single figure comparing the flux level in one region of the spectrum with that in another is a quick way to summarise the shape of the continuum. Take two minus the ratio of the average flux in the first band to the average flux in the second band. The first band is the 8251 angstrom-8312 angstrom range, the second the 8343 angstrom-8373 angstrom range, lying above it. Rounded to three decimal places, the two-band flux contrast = 0.971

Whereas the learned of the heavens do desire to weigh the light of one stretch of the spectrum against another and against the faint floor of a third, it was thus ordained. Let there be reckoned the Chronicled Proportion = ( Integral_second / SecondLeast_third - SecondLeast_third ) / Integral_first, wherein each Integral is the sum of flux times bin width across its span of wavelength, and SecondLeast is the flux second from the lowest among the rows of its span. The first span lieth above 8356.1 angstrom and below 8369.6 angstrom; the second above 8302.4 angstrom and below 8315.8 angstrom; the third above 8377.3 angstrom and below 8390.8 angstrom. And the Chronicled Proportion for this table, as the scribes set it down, 0.025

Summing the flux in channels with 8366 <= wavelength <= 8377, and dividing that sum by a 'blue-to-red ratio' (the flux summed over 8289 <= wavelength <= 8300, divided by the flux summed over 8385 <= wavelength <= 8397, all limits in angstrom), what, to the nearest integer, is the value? 64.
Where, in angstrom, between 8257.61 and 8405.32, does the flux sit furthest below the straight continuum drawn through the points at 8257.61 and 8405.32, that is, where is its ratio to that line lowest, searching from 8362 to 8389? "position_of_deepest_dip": 8384.06 angstrom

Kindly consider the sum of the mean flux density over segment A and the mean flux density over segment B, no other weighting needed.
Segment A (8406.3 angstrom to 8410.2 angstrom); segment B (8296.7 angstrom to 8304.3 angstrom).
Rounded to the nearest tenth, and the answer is 24.1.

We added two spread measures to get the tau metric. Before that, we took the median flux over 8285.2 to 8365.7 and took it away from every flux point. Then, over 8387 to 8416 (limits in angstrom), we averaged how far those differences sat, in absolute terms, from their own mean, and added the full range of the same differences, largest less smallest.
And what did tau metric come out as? 2.1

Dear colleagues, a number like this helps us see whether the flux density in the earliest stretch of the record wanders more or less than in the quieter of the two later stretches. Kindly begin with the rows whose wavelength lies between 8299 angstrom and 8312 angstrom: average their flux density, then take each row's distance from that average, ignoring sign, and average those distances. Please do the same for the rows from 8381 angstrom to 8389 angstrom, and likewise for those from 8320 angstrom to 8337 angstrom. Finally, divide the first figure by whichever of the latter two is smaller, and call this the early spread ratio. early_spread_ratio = 1.83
